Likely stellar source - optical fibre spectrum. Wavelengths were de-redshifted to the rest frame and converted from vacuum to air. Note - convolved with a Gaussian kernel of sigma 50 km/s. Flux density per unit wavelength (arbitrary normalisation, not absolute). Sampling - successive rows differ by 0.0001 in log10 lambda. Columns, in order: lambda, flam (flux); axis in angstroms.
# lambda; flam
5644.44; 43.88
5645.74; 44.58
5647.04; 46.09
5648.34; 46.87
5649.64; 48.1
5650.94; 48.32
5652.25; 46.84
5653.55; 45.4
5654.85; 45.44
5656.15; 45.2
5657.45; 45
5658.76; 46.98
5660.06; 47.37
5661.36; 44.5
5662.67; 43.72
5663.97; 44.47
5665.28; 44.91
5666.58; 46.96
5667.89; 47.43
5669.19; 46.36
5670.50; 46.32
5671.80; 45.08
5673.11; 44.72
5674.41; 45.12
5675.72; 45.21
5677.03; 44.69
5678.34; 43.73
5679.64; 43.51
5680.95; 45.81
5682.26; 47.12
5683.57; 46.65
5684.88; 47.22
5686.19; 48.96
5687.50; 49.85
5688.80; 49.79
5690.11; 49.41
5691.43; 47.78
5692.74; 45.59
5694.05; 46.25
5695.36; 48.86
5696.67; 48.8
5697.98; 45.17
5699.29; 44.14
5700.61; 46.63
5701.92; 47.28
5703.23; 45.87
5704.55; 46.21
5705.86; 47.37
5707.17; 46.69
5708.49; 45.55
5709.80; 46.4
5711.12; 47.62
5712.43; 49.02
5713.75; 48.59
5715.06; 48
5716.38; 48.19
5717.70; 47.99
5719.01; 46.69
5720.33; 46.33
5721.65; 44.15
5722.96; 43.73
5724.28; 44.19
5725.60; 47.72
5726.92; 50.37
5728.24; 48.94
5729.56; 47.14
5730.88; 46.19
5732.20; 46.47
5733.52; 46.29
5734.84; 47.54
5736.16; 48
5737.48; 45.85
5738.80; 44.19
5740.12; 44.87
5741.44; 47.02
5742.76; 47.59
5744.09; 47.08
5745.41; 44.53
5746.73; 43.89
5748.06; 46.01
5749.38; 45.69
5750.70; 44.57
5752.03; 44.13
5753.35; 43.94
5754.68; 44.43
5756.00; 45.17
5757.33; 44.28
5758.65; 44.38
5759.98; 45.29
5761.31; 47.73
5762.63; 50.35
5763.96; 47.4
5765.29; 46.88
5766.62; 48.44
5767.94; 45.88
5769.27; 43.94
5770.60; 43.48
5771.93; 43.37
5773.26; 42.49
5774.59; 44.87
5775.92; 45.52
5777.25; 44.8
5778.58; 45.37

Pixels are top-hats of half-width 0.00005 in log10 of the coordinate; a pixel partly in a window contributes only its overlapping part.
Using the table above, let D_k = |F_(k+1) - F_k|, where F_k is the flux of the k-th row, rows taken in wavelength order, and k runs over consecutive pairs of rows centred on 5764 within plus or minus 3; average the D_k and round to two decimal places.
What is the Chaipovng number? 1.91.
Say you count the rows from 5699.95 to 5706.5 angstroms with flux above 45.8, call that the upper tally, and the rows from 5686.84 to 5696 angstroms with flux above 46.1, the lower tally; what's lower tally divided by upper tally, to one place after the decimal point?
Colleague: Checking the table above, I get 1.2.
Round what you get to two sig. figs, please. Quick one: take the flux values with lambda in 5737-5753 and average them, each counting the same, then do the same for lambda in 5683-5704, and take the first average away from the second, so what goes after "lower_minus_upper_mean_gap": 1.9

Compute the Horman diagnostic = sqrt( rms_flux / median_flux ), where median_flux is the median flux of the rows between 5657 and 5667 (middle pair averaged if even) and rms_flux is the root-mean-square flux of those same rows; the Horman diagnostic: 1.006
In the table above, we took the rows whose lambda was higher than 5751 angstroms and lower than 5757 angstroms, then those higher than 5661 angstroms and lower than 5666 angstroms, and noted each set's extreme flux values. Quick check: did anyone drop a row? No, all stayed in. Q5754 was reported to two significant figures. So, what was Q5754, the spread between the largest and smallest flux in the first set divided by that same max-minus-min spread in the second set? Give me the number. 1.0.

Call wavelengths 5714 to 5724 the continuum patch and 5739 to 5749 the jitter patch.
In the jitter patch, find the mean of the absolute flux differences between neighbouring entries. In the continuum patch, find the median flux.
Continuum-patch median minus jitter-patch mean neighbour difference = 45.3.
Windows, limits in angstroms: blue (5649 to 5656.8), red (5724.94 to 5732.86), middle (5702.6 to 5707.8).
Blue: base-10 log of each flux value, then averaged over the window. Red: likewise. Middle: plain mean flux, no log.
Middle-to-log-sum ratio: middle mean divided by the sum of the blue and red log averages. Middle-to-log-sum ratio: 13.9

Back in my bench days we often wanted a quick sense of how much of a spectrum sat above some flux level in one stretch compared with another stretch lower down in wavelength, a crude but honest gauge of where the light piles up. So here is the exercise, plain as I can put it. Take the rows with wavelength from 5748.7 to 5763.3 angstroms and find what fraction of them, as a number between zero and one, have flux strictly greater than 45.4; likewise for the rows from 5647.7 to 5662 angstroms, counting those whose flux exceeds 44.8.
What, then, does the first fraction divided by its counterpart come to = 0.30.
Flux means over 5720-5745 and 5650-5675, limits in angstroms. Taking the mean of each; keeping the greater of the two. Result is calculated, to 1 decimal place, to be 46.5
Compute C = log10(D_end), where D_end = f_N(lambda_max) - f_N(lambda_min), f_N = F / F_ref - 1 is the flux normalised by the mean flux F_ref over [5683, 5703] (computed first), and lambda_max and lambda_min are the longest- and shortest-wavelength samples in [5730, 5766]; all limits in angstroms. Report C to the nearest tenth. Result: -1.8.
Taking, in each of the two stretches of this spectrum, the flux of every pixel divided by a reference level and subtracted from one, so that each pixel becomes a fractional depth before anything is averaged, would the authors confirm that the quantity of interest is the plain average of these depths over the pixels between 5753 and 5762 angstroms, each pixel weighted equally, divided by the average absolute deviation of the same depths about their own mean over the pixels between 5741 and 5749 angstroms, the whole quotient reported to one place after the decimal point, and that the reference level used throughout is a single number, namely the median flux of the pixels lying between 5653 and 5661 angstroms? 0.3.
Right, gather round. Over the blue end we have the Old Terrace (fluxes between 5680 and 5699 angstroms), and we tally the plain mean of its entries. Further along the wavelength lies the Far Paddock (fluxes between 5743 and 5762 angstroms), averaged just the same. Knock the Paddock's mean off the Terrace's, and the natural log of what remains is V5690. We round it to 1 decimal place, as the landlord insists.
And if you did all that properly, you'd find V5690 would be 0.9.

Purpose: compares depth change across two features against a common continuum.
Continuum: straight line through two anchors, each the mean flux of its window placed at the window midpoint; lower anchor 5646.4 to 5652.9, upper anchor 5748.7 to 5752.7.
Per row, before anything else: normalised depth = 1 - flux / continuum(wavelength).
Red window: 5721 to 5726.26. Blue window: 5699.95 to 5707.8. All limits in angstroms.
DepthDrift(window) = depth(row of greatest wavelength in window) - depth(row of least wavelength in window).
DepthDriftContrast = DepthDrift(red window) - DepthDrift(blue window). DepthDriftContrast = -0.076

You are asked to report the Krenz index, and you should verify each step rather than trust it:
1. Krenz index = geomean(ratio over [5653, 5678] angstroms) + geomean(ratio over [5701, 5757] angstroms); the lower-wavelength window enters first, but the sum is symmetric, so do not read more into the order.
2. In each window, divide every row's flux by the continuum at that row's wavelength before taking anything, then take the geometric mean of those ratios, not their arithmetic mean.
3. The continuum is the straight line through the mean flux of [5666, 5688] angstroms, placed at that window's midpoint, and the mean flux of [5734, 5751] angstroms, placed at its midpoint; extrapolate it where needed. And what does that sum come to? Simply 1.99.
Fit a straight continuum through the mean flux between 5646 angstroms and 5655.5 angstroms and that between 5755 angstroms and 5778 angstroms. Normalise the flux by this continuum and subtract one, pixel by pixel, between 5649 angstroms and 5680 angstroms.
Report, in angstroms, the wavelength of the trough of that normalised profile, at 5679.64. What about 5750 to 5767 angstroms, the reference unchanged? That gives 5753.35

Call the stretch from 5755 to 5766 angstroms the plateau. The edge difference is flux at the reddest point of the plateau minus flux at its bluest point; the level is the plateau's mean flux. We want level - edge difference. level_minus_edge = 44.7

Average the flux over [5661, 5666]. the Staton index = 44.40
